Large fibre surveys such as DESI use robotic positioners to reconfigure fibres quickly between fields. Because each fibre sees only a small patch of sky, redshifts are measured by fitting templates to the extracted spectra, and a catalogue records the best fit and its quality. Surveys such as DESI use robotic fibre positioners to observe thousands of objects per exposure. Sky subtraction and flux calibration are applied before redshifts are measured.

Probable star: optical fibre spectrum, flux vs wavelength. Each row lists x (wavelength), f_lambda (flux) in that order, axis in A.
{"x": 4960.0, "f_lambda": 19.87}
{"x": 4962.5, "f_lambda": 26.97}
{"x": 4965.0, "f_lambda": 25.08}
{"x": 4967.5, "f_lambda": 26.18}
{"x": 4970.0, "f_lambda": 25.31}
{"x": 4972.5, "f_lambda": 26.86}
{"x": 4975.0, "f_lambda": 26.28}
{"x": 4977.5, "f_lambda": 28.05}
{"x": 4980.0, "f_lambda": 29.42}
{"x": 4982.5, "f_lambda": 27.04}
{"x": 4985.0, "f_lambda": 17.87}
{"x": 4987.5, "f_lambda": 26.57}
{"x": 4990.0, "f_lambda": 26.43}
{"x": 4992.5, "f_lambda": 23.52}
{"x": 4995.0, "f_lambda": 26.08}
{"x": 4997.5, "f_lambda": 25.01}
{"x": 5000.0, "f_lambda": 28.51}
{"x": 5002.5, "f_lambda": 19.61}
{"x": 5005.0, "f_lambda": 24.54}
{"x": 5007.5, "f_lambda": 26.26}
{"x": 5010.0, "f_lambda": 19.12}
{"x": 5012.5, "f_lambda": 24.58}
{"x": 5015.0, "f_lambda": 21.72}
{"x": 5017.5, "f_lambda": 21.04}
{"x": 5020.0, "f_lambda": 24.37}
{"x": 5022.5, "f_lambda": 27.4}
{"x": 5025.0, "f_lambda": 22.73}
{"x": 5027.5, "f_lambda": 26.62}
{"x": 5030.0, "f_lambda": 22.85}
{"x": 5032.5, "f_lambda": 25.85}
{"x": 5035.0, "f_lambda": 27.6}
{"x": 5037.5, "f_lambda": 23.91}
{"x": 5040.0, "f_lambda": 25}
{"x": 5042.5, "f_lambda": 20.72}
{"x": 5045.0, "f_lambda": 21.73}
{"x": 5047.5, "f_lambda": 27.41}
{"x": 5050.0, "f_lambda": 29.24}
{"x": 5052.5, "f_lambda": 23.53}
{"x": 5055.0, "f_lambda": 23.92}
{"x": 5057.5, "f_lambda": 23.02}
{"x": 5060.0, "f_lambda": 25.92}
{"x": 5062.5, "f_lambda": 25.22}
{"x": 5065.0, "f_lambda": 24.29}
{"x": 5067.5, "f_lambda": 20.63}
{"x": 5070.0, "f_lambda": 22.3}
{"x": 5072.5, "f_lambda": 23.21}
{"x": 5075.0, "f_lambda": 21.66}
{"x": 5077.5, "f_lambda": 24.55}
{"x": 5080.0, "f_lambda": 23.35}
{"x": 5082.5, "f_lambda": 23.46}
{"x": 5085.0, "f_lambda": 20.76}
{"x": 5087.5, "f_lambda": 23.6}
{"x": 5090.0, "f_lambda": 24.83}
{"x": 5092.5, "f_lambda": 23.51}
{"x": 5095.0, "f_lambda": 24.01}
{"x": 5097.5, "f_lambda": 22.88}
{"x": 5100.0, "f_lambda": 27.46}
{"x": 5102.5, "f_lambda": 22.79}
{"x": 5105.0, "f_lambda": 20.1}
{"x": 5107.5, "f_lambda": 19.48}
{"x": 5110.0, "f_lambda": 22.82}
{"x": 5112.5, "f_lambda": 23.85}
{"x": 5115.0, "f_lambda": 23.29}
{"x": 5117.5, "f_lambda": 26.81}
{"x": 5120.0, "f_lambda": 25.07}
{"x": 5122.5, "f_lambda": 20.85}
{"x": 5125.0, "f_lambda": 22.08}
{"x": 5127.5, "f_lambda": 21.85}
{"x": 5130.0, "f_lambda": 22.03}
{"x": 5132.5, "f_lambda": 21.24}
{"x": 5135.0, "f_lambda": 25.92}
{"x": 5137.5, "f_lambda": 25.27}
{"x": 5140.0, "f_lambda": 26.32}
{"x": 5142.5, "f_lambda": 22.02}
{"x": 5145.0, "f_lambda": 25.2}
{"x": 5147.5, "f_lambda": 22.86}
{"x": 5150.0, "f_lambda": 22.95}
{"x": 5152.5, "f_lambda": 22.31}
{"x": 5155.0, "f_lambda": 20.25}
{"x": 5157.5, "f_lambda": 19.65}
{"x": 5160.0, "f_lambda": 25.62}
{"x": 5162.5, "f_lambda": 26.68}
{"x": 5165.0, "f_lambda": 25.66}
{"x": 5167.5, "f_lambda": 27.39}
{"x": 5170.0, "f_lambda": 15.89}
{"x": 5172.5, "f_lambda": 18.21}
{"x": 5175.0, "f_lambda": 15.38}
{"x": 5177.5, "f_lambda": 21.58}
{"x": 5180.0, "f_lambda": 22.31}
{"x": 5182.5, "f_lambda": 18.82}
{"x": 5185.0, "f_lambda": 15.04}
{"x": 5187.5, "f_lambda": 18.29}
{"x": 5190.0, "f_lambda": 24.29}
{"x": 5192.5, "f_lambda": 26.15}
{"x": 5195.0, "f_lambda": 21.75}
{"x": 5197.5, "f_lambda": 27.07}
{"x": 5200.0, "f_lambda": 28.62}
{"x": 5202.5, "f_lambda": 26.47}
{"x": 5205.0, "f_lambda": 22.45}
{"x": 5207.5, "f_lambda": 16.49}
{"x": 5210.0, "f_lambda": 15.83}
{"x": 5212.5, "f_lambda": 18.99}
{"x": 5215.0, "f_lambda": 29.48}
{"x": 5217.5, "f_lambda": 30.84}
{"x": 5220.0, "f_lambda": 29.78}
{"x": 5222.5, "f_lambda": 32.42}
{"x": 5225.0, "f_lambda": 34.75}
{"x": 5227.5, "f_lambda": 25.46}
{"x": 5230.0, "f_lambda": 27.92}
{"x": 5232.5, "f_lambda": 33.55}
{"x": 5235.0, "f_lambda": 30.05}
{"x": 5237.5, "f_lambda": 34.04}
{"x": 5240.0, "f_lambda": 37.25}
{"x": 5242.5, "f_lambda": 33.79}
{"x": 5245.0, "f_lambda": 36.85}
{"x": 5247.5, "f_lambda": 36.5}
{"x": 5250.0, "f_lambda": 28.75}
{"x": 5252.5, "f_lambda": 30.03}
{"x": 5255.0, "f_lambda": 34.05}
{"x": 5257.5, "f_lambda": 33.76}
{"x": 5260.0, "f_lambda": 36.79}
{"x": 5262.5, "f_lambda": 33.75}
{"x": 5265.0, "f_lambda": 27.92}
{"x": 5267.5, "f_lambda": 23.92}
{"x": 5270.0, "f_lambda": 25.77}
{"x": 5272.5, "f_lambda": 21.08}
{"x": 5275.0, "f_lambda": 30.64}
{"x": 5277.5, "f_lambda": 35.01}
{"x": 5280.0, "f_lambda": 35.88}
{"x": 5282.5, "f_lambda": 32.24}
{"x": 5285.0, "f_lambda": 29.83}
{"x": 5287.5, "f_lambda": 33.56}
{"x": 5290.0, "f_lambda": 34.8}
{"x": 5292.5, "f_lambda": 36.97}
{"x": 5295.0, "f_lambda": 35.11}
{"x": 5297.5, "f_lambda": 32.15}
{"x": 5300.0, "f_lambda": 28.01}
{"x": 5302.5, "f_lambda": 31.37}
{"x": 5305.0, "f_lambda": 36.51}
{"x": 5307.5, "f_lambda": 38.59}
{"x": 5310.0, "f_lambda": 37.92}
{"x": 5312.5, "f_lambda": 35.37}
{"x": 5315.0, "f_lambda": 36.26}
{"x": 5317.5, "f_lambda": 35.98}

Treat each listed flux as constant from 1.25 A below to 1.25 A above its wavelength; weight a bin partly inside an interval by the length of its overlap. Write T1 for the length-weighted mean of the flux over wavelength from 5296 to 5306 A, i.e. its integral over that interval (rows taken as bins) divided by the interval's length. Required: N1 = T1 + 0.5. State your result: 32.5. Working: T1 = 32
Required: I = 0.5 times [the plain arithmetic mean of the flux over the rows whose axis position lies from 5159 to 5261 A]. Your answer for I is 13.4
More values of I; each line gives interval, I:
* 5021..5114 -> 11.9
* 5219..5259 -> 16.2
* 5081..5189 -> 11.2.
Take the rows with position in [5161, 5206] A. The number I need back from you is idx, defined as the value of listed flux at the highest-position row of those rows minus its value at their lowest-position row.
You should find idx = -4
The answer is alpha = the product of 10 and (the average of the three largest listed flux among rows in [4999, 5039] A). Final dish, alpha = 278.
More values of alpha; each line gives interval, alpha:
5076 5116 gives 256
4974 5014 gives 287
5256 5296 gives 365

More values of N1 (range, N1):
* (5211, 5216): 24.1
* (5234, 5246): 34.9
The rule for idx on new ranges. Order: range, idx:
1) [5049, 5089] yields -6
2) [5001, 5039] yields 4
